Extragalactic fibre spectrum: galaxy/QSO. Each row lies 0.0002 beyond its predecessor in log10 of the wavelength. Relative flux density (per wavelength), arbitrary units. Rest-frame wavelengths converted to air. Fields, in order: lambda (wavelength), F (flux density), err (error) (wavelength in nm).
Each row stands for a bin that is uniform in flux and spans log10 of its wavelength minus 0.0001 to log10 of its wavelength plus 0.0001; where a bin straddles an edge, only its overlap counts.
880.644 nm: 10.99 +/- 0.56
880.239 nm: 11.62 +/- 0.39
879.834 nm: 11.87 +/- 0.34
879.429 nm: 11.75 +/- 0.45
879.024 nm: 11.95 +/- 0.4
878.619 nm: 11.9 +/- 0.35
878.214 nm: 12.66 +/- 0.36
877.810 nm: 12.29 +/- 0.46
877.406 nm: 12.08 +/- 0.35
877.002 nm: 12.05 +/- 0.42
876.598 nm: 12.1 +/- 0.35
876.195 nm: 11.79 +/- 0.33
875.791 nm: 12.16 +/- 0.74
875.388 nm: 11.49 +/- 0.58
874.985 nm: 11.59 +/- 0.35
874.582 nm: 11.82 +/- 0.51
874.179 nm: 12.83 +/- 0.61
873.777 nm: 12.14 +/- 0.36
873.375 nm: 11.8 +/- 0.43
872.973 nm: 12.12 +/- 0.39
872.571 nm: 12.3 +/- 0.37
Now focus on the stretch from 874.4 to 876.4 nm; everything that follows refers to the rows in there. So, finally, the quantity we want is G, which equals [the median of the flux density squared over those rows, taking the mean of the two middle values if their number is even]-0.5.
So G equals 139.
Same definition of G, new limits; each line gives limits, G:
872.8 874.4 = 147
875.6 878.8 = 146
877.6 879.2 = 146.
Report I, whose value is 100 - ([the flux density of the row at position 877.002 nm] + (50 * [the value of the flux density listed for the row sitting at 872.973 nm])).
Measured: -518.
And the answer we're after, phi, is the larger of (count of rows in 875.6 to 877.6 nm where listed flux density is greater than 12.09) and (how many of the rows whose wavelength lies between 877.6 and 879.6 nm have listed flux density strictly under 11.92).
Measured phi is 2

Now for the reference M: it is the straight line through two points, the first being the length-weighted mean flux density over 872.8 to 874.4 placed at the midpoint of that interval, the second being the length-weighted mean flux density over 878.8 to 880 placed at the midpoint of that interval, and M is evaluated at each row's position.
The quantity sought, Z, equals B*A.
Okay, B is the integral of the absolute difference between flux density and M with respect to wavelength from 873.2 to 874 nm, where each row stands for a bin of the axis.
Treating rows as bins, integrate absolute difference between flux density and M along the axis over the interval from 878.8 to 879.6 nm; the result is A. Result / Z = 0.014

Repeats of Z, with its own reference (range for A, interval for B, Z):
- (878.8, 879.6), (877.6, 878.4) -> 0.028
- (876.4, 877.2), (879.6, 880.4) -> 0.004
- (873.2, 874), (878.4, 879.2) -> 0.008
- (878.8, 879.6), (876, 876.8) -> 0.009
